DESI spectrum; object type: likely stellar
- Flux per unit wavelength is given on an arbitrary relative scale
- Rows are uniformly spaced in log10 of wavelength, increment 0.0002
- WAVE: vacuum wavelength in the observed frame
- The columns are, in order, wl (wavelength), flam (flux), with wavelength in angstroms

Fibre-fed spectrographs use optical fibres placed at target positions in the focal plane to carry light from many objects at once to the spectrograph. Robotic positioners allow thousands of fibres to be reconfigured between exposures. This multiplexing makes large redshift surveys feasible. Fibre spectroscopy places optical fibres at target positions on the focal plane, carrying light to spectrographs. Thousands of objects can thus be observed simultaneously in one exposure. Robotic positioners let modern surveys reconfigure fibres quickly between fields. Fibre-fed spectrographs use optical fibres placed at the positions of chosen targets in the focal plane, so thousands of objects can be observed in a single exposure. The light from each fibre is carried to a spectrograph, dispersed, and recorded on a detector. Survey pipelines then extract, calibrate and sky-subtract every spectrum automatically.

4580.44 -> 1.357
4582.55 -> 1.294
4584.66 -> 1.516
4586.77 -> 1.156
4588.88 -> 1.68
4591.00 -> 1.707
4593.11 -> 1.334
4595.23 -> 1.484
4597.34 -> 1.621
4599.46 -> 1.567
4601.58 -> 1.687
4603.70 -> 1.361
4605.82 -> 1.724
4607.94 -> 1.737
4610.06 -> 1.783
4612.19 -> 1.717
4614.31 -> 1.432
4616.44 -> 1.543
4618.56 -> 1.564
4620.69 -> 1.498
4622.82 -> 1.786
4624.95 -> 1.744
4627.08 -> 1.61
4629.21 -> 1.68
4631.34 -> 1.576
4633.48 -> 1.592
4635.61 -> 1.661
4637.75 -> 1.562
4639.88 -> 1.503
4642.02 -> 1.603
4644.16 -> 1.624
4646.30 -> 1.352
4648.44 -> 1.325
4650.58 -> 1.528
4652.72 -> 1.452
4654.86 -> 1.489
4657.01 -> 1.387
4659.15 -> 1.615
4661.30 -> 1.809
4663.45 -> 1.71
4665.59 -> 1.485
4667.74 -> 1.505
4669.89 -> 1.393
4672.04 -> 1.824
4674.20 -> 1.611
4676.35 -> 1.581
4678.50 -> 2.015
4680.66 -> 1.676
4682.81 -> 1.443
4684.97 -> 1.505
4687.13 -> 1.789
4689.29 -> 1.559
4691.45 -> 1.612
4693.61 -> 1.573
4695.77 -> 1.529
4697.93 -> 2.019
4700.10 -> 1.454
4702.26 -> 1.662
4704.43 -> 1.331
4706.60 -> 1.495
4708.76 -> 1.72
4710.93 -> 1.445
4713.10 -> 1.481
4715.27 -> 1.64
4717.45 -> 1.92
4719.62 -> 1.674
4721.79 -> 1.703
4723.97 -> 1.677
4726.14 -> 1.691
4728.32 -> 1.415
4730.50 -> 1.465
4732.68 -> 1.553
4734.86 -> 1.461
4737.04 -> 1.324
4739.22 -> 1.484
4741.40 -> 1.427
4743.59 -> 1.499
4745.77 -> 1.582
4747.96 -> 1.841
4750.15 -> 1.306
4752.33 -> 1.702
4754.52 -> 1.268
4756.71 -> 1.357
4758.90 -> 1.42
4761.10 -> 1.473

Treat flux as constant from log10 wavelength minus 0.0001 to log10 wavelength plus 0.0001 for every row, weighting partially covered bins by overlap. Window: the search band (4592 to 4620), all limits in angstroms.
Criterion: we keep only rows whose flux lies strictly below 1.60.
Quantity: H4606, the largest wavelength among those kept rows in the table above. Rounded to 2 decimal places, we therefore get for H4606 4618.56 angstroms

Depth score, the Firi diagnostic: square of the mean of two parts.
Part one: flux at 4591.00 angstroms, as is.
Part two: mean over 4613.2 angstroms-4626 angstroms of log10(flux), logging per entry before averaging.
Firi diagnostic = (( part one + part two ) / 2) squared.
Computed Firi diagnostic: 0.910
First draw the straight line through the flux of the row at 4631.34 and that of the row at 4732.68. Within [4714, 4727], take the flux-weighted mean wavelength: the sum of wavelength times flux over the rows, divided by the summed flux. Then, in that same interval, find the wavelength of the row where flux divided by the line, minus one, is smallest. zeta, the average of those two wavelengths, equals 4718.0 angstroms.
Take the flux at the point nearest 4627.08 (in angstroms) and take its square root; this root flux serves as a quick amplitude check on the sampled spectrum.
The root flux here 1.27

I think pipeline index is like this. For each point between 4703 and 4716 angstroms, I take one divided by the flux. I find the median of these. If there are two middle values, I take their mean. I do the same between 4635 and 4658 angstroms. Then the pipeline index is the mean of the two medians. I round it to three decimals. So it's 0.669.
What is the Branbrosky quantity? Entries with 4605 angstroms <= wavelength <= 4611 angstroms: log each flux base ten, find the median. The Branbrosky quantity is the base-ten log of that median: -0.62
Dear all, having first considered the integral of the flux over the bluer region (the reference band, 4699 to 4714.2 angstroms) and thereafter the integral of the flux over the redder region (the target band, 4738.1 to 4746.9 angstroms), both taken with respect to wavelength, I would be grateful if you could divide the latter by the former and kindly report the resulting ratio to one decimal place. 0.6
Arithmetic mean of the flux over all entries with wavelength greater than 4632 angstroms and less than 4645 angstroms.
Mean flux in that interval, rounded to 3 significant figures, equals 1.59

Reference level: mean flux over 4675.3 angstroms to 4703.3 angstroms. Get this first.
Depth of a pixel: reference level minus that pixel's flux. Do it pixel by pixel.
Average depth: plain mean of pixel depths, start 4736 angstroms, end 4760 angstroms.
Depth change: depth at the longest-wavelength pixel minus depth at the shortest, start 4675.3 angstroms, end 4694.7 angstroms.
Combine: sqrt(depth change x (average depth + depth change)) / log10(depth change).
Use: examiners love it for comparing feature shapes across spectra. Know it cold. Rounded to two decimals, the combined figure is -0.02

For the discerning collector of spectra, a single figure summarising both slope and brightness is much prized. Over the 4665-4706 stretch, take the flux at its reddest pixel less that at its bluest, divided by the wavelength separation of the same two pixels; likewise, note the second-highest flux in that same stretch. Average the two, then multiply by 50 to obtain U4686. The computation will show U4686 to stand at 50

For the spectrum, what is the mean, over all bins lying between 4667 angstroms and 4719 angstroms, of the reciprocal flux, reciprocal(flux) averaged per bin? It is 0.626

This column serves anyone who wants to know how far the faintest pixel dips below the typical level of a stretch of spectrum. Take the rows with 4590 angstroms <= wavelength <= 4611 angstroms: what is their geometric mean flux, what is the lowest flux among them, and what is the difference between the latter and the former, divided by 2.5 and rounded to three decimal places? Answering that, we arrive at -0.104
